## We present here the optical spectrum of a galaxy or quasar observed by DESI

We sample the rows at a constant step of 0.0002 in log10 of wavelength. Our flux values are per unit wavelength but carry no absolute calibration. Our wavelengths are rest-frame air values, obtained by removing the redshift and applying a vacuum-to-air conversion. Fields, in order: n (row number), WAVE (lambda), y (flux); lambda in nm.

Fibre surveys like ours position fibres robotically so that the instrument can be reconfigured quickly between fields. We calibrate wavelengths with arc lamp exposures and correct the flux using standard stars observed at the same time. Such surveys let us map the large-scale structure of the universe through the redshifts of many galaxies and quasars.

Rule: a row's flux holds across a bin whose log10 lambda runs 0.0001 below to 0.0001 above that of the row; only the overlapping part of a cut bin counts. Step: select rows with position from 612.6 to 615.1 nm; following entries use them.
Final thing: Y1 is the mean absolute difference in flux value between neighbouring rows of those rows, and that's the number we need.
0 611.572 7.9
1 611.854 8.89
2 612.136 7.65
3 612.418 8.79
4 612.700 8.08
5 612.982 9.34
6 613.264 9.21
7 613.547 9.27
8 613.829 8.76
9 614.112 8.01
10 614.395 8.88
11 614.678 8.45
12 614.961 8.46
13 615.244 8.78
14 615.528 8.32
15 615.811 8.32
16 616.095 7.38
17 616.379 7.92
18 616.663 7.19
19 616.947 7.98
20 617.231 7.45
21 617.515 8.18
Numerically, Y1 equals 0.5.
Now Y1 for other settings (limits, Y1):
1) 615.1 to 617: 0.6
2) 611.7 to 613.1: 1.1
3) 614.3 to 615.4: 0.3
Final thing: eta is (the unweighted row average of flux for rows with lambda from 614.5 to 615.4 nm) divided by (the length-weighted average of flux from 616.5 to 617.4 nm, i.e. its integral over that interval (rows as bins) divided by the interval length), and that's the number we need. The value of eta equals 1.13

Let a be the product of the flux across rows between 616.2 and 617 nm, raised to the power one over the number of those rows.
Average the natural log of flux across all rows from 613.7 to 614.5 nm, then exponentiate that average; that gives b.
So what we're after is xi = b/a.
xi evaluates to 1.11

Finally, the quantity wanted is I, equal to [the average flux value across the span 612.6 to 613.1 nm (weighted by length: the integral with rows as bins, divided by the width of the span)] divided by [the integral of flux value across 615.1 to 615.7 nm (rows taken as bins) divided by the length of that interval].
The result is 1.02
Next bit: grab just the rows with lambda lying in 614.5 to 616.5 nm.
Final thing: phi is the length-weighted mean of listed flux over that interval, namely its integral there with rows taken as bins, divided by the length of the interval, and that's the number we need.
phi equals 8.25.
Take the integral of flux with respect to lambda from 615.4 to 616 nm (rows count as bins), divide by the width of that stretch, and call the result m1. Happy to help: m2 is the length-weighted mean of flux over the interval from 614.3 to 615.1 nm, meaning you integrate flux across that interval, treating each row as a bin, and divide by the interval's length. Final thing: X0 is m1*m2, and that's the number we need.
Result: 70.8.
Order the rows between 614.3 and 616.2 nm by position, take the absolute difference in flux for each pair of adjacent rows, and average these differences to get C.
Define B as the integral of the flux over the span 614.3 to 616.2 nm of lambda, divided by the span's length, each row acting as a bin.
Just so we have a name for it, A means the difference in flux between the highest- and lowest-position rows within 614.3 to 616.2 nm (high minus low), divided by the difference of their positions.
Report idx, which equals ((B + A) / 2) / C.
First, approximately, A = -0.88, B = 8.4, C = 0.4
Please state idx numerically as 10.4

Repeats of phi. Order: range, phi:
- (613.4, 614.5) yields 8.72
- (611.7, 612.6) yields 8.42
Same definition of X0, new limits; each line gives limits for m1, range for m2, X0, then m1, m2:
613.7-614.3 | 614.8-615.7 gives 71.6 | 8.41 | 8.51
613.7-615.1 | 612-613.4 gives 73.3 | 8.51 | 8.62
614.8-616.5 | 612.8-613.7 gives 75.6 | 8.20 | 9.22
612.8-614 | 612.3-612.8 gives 76.8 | 9.08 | 8.45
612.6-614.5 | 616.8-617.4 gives 68.2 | 8.81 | 7.74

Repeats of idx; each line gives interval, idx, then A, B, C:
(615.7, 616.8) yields 4.3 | -1.33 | 7.7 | 0.7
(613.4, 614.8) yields 6.2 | -0.73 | 8.7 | 0.6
